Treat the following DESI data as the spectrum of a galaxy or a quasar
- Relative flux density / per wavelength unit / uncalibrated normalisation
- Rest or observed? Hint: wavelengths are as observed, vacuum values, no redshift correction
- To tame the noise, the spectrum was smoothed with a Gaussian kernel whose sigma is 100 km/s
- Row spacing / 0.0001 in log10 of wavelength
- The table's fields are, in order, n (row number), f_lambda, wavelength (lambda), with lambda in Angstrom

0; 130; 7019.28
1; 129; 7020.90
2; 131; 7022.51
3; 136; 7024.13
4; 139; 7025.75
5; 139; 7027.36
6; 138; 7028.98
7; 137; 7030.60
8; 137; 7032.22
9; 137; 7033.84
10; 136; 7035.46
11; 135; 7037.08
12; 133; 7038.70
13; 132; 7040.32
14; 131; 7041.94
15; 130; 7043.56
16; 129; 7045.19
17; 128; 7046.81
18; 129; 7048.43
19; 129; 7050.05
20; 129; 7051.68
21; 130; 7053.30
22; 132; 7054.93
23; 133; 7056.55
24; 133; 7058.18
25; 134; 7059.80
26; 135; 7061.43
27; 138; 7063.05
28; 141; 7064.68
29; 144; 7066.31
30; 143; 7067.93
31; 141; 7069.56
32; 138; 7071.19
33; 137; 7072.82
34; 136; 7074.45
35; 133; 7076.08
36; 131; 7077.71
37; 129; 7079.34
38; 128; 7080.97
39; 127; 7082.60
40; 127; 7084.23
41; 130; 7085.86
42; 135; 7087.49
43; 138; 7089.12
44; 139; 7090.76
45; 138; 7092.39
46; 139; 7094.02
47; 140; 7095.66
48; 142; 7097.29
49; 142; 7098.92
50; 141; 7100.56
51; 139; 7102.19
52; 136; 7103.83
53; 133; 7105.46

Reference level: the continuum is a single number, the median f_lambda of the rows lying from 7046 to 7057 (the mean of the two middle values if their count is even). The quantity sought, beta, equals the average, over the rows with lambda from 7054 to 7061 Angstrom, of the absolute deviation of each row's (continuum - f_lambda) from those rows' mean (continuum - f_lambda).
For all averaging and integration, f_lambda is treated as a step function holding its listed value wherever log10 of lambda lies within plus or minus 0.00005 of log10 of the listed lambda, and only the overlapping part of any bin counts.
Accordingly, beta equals 0.5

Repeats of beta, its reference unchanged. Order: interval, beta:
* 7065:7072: 2.0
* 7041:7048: 1.0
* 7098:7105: 2.0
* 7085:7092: 3.0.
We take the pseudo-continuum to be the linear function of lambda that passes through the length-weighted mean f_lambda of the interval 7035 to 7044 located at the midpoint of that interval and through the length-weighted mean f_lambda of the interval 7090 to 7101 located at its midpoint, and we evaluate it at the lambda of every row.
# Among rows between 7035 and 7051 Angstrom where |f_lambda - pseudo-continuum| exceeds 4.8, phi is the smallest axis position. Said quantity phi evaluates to 7046.81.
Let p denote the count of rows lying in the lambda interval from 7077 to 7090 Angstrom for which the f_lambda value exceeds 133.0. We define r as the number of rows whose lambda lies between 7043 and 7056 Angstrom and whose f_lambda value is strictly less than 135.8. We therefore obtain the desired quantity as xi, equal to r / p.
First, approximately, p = 2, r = 8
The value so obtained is 4.0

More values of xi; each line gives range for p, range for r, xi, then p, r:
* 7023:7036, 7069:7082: 0.5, 8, 4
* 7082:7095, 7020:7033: 0.4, 5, 2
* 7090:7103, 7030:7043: 0.5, 8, 4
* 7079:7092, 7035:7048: 2.3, 3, 7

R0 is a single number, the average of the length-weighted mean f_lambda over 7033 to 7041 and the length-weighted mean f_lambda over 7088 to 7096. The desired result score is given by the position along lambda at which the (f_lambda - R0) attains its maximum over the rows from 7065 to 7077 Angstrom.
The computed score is 7066.31 Angstrom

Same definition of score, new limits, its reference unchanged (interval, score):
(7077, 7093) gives 7090.76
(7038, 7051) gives 7038.70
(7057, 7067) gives 7066.31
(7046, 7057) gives 7056.55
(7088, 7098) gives 7097.29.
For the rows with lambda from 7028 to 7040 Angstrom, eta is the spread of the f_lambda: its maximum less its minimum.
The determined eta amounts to 5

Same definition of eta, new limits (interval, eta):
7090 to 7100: 4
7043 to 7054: 2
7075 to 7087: 6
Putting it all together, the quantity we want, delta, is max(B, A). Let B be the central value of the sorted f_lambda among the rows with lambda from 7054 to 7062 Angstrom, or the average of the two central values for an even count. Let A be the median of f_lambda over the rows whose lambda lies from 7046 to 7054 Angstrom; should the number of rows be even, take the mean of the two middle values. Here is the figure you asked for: 133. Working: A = 129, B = 133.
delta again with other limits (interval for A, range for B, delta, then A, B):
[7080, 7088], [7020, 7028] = 136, 128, 136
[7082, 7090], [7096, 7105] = 141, 130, 141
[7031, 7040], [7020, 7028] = 136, 136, 136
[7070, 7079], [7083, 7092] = 136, 136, 135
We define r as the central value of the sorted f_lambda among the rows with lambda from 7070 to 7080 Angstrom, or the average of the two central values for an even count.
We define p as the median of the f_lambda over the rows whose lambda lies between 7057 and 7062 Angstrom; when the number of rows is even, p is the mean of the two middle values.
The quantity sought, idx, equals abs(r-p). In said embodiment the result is 0.5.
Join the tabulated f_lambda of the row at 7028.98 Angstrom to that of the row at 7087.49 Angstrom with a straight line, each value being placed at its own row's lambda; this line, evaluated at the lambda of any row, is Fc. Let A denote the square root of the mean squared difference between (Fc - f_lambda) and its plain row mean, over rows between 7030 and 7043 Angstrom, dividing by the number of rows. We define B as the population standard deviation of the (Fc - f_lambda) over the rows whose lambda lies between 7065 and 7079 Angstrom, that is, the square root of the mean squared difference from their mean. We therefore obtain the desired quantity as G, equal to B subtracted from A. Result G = -2.0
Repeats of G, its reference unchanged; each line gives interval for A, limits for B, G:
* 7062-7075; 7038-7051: 1.2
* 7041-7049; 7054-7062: -0.2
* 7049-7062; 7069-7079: -0.8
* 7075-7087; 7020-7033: -1.7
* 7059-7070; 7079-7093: -1.3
